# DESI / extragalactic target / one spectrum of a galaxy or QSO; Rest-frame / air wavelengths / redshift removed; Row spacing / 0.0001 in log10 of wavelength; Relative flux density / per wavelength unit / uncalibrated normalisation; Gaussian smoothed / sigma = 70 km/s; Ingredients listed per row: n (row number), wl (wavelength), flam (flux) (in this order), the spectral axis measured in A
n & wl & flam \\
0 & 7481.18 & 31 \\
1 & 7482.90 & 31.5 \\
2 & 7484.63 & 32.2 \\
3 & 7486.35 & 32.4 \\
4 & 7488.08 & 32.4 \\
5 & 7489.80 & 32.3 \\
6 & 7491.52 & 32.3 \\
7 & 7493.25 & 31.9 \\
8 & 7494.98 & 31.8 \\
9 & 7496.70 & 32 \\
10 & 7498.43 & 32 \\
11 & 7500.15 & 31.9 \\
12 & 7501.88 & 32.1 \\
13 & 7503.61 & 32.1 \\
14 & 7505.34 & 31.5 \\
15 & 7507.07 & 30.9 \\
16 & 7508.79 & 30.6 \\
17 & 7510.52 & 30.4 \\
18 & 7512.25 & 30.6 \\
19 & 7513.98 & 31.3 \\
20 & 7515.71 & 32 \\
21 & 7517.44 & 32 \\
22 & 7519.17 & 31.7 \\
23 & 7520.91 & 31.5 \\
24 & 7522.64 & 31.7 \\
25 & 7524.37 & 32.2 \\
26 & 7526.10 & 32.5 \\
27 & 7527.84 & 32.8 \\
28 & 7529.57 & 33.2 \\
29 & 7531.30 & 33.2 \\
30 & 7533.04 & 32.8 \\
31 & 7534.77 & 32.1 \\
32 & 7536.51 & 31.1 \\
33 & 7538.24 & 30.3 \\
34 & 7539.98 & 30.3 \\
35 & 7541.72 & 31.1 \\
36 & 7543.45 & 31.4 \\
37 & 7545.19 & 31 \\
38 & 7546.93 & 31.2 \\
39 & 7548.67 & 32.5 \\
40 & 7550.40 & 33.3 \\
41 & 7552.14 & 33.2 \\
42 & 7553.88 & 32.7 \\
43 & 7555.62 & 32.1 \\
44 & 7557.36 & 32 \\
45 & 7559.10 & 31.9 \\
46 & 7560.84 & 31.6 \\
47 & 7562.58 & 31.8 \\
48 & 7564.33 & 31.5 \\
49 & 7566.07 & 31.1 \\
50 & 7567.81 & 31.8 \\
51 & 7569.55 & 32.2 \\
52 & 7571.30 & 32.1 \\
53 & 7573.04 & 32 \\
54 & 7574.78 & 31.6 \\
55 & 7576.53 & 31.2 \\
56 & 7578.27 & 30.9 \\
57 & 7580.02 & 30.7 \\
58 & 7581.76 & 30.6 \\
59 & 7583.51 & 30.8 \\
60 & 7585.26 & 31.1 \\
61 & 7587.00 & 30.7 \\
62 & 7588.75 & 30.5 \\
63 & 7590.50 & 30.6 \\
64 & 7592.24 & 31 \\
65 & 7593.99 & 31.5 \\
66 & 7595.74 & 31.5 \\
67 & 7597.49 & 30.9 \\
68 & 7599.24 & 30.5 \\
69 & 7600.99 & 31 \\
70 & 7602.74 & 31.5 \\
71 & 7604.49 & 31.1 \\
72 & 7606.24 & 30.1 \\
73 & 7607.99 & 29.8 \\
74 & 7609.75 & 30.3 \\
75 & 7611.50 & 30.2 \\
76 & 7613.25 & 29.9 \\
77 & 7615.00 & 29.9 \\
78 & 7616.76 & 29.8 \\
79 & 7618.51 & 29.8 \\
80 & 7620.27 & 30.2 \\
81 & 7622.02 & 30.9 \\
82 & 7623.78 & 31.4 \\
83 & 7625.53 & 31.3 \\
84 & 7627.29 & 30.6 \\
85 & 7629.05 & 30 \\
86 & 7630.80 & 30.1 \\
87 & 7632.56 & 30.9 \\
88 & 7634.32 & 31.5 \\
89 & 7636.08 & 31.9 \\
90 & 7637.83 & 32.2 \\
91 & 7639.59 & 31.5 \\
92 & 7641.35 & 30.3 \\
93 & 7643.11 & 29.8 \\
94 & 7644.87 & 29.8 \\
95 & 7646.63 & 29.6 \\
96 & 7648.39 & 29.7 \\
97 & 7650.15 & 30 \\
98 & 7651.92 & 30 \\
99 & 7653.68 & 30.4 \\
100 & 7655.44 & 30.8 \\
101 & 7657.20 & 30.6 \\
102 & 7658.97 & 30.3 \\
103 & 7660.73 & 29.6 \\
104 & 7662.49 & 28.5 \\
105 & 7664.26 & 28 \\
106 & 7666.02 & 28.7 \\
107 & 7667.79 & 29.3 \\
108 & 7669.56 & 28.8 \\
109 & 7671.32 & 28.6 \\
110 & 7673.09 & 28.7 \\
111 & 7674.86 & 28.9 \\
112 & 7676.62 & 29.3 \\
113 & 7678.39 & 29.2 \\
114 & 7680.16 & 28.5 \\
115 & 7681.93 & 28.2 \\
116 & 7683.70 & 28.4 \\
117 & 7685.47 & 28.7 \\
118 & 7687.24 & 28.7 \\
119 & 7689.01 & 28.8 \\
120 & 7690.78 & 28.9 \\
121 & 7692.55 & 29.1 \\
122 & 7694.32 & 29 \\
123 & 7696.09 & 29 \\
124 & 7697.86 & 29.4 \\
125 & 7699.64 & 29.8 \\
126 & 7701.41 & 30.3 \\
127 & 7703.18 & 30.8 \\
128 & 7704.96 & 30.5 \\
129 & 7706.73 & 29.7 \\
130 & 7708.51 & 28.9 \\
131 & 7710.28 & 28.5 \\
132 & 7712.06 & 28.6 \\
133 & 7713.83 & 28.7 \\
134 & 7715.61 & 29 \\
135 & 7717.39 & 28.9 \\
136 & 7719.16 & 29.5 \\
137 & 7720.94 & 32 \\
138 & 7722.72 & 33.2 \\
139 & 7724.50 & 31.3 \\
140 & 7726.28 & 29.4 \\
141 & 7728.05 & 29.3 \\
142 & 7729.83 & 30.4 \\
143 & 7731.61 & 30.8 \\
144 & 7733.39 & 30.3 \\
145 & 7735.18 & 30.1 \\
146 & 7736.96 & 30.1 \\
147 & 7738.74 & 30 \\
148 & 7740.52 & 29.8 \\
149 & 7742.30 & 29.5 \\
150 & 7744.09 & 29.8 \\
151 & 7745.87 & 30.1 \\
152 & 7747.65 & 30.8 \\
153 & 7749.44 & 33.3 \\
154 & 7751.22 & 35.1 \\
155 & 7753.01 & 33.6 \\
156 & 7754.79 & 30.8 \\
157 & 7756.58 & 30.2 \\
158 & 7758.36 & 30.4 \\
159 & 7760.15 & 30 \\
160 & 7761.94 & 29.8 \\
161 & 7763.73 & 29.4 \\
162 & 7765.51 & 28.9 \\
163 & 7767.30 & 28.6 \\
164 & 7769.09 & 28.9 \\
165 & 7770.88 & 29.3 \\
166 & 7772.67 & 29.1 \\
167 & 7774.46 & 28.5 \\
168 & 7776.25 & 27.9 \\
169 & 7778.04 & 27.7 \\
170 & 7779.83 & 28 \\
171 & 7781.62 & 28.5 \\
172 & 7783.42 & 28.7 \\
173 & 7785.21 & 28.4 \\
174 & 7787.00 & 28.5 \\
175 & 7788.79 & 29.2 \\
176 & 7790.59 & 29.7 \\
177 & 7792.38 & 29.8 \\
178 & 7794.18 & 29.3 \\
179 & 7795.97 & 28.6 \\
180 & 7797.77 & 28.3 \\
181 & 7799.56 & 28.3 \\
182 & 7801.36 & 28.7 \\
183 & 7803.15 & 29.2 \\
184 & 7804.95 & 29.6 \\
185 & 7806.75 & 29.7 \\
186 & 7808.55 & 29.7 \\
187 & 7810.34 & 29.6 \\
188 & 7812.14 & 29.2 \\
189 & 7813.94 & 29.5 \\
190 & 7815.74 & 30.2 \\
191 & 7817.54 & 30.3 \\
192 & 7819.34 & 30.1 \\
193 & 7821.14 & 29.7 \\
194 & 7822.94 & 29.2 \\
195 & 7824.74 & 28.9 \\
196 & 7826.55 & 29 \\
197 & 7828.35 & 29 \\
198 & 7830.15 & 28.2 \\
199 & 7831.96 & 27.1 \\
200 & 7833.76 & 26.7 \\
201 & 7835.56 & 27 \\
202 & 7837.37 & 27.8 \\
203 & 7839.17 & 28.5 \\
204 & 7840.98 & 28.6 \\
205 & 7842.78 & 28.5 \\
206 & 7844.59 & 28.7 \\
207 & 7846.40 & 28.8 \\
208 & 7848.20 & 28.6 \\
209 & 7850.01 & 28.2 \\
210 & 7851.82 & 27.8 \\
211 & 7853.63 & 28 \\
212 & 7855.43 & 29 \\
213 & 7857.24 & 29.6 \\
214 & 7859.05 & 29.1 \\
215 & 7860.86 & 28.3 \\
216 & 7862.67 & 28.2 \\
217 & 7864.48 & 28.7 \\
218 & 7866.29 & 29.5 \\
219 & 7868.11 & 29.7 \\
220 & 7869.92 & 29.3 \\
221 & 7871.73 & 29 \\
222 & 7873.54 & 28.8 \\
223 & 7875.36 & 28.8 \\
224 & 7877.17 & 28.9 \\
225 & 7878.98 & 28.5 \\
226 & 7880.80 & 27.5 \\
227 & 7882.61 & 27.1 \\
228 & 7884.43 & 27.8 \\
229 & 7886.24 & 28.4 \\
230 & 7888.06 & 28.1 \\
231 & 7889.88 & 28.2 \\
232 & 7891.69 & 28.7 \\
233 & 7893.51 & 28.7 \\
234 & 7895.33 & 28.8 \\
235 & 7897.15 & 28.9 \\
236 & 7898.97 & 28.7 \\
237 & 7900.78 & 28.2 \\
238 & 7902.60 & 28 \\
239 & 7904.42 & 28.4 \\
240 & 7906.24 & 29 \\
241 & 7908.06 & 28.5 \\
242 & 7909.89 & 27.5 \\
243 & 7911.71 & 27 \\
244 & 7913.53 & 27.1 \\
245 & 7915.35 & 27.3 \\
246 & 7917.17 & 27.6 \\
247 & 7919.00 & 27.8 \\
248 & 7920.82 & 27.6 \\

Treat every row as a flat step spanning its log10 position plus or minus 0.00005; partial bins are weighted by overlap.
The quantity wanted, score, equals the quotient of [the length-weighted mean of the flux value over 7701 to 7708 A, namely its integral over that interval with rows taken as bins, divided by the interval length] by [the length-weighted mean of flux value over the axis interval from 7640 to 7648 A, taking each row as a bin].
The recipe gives 1.01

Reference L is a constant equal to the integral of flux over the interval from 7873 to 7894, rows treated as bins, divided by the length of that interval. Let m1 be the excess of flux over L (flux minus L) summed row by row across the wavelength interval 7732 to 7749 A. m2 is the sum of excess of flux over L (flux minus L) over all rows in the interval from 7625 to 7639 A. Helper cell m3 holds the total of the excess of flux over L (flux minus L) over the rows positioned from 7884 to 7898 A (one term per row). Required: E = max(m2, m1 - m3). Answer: 22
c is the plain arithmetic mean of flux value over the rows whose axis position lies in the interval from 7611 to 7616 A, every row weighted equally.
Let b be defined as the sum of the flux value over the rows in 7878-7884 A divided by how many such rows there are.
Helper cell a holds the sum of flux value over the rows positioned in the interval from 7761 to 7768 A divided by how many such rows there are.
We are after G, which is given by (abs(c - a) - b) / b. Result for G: -0.97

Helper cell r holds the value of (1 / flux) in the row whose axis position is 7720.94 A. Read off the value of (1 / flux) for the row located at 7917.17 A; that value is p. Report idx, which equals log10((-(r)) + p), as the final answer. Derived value -2.3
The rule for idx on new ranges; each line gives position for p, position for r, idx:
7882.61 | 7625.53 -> -2.3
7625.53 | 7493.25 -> -3.2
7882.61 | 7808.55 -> -2.5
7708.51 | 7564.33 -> -2.5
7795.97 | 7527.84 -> -2.3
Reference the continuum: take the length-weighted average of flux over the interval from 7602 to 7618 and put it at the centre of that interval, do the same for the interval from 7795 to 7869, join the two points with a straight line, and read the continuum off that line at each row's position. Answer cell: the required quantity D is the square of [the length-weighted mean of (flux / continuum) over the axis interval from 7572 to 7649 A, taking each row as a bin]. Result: 1.03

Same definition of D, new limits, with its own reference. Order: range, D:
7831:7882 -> 0.99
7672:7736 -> 0.99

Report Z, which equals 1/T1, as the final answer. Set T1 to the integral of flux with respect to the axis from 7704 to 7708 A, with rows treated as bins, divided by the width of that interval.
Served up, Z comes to 0.0334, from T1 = 29.9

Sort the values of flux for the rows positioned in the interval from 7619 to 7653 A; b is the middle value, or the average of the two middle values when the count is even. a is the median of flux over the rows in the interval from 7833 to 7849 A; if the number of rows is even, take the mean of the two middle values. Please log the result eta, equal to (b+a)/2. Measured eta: 29.4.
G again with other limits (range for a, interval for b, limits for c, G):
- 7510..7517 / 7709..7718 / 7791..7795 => -0.95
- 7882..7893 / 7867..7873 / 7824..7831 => -0.98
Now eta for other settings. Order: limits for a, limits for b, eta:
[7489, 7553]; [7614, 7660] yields 31.1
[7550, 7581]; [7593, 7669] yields 31.1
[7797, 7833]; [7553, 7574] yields 30.6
